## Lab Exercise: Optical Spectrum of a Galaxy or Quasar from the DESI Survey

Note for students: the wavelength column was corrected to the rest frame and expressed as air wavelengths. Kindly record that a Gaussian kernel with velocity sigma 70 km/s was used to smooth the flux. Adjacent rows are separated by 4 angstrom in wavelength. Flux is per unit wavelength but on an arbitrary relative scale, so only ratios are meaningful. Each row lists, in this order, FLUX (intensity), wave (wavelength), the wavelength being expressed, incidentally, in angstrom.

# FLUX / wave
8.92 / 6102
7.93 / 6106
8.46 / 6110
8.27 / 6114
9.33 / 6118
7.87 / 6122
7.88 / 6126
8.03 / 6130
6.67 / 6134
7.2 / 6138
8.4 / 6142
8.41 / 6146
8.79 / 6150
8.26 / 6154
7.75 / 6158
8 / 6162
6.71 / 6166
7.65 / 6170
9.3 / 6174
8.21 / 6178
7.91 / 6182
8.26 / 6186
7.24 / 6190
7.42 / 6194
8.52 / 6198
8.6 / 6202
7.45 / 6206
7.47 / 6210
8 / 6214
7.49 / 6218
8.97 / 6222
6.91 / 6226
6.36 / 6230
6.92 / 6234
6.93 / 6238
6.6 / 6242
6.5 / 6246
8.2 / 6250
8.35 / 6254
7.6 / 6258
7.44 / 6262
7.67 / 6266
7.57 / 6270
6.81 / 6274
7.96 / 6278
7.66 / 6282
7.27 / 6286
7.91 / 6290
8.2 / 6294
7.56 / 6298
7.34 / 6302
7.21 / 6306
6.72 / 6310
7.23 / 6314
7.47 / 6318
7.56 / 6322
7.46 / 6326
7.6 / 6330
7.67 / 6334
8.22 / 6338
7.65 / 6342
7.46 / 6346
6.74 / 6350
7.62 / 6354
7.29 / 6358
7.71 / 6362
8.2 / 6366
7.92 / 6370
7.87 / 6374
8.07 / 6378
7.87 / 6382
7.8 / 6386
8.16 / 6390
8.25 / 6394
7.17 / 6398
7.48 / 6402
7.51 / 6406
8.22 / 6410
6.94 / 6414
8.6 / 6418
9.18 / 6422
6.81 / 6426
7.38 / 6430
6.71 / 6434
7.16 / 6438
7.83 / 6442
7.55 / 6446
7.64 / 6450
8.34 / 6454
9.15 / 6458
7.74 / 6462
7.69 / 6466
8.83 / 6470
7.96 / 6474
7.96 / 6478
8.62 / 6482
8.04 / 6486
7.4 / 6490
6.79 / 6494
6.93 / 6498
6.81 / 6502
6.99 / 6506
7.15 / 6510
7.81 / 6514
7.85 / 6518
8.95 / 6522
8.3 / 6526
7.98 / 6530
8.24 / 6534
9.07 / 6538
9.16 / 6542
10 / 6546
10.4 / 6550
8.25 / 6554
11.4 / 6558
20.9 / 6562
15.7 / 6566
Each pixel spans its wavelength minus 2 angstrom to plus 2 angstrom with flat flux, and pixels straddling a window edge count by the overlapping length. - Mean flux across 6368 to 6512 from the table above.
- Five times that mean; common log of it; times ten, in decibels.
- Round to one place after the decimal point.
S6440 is 15.9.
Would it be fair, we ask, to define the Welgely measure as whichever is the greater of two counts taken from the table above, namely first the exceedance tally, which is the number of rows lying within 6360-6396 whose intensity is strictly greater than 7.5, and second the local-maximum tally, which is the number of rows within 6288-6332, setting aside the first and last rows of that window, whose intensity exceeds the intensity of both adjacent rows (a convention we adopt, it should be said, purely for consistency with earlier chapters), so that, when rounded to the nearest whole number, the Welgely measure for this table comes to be 9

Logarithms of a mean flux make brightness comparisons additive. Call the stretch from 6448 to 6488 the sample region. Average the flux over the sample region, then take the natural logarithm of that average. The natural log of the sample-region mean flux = 2.10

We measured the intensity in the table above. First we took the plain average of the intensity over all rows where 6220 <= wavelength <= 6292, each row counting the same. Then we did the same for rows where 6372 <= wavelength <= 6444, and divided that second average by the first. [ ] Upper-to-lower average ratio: 1.040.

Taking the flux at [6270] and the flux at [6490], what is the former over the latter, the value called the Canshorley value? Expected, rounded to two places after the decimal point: 1.02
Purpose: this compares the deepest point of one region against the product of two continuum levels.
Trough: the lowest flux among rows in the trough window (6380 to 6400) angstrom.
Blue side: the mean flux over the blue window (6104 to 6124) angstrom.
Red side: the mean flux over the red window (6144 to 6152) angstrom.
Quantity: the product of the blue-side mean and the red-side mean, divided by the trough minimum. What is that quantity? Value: 10.0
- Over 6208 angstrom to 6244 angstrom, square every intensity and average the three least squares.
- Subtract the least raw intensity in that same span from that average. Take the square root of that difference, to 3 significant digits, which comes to 6.13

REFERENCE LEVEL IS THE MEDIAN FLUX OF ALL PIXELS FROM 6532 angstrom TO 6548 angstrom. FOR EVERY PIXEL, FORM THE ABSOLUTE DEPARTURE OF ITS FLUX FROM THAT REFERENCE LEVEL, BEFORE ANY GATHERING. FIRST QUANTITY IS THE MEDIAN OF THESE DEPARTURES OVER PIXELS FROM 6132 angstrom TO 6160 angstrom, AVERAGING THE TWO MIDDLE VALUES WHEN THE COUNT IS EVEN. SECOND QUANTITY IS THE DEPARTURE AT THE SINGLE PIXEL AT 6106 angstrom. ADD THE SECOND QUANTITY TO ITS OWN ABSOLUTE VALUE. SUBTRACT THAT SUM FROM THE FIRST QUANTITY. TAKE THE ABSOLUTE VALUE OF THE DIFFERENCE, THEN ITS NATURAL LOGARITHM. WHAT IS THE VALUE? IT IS 0.4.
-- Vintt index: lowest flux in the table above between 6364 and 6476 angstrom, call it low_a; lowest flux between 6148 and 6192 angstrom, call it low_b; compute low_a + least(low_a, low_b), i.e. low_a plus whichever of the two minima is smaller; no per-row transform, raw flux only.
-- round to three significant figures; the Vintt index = 13.4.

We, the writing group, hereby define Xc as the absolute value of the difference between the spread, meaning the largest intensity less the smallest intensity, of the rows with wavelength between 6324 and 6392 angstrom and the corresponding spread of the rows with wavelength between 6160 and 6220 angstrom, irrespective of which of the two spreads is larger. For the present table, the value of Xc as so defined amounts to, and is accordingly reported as 1.1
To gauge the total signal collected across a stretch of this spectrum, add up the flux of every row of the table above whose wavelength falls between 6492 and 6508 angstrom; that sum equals 28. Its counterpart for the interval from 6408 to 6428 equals 40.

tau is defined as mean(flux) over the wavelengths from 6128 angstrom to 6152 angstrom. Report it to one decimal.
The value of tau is 7.9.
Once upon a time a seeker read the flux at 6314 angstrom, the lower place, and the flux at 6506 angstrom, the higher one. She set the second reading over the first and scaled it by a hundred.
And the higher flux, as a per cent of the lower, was 97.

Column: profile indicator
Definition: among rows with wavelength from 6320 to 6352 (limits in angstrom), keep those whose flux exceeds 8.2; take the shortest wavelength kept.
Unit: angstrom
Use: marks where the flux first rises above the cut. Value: 6338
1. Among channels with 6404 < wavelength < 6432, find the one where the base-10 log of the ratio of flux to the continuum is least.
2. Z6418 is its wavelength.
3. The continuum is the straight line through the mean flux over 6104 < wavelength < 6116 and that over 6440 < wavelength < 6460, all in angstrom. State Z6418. 6426 angstrom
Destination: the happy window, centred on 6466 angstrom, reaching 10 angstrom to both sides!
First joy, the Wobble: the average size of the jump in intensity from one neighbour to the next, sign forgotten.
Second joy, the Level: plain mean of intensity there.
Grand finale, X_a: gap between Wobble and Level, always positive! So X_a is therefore 7.41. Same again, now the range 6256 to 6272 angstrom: 7.41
